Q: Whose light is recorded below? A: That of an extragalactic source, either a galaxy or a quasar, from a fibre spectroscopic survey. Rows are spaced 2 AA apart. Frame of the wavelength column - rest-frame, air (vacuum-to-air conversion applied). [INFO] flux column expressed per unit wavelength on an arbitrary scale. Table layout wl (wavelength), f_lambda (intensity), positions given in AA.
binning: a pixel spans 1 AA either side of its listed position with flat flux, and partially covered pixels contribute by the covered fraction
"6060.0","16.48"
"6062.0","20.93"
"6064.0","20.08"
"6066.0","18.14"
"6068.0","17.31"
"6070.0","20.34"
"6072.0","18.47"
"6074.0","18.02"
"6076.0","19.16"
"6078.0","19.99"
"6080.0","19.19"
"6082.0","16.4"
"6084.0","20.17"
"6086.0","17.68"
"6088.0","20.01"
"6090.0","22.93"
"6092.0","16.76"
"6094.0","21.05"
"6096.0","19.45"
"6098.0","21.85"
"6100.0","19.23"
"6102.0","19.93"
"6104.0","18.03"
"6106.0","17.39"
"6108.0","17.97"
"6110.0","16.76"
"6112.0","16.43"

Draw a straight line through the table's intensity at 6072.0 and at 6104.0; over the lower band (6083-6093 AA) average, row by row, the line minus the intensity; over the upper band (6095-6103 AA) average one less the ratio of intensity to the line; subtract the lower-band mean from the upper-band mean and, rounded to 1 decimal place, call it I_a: 1.1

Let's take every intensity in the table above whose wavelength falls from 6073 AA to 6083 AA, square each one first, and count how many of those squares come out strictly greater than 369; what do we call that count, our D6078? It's 1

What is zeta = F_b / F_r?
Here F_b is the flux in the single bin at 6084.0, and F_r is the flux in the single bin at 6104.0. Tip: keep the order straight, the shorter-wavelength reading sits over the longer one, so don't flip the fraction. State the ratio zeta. 1.12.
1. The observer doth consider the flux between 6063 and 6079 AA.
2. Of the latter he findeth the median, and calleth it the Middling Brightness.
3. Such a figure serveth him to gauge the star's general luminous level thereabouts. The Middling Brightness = 18.8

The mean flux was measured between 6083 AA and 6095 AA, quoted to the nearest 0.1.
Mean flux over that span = 19.8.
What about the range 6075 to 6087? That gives 18.8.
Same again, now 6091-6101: 19.7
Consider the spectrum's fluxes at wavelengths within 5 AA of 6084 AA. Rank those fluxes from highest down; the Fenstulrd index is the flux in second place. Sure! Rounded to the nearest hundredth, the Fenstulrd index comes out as 20.01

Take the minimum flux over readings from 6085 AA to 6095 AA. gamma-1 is 16.76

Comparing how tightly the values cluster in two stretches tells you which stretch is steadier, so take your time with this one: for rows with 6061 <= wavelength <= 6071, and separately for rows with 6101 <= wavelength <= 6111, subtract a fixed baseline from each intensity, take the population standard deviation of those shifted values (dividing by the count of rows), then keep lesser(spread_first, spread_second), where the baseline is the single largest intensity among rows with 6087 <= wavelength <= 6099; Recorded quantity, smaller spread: 1.06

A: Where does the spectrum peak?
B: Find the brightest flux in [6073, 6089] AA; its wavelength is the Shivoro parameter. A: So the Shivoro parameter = 6084.0 AA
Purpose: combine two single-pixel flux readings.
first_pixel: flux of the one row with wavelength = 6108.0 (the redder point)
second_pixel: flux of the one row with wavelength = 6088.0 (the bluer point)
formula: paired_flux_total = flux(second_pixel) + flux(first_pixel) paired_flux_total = 38.0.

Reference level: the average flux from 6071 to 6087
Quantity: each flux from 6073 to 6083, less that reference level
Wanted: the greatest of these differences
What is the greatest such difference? 1.4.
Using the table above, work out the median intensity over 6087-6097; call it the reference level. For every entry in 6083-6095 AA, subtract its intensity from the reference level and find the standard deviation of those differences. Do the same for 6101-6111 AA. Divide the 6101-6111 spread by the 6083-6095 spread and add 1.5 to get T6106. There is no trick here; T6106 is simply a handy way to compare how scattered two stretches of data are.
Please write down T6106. 2.0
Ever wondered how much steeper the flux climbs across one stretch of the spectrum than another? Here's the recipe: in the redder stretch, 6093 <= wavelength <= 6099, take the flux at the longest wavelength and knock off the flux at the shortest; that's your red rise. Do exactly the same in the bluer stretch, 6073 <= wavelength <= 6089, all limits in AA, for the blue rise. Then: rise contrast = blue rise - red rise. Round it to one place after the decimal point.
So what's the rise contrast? 1.2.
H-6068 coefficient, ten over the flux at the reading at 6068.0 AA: 0.578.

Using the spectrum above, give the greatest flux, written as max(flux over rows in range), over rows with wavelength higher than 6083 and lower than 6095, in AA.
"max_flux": 22.93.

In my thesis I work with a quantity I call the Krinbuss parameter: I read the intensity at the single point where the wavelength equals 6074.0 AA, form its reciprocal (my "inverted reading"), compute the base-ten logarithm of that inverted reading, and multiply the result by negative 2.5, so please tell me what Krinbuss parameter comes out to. 3.14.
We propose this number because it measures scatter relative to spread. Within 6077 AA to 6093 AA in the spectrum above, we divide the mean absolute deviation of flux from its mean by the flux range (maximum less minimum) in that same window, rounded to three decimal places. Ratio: 0.252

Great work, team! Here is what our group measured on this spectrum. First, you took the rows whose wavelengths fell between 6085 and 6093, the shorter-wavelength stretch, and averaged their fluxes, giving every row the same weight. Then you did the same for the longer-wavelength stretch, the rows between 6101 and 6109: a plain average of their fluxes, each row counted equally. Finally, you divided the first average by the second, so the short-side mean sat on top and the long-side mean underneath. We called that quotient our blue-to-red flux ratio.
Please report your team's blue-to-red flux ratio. 1.06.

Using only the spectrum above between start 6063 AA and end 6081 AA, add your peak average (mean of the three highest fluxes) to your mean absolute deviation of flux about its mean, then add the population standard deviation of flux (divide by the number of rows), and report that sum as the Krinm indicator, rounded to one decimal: 22.0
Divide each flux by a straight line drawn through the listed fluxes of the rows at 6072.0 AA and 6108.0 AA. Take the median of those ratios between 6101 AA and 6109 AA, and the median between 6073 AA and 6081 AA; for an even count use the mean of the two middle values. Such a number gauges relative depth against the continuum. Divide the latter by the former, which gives 1.04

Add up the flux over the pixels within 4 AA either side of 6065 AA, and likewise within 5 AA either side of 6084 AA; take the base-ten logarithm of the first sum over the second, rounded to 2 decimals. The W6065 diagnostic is -0.09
